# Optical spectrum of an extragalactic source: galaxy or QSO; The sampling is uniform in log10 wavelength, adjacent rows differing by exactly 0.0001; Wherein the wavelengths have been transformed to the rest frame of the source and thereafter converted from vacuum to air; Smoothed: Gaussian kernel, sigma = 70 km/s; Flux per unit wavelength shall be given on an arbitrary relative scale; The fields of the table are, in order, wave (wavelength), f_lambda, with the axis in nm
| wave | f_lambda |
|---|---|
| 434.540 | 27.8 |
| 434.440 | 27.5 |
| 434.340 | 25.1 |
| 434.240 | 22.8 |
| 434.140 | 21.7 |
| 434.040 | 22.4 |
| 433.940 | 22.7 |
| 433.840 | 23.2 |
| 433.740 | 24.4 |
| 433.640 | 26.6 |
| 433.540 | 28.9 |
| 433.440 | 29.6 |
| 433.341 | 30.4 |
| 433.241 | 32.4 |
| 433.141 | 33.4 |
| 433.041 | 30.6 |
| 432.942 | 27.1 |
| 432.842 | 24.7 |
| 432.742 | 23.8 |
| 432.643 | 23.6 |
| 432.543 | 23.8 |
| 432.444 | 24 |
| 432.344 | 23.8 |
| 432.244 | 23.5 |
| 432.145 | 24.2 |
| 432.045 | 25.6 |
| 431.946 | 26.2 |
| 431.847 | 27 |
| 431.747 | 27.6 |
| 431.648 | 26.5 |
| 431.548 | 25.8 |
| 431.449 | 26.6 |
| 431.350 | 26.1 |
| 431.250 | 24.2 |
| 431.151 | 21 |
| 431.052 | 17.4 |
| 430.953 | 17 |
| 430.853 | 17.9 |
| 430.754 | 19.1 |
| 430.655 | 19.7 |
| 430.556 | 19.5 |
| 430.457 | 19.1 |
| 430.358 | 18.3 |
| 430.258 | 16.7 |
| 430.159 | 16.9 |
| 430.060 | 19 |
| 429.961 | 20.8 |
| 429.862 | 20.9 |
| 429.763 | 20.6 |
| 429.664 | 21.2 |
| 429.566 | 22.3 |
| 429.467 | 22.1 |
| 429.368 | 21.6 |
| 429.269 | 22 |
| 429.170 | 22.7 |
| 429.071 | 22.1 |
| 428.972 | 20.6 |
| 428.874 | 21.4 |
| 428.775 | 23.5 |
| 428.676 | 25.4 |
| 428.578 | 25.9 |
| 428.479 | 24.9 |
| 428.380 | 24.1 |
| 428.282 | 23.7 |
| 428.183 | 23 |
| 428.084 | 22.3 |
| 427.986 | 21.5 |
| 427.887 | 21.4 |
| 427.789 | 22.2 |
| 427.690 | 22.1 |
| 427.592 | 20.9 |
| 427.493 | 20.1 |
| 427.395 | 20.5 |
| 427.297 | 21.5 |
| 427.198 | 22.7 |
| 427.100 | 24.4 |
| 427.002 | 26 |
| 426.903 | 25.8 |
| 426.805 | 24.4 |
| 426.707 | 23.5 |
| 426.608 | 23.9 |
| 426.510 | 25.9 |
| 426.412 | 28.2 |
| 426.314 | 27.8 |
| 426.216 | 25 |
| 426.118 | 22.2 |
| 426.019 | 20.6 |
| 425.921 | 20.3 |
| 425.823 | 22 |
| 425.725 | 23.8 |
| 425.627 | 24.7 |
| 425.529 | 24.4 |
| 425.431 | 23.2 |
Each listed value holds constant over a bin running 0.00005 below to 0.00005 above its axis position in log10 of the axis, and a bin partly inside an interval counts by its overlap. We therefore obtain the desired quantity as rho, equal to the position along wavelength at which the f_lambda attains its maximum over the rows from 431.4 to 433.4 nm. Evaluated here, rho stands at 433.141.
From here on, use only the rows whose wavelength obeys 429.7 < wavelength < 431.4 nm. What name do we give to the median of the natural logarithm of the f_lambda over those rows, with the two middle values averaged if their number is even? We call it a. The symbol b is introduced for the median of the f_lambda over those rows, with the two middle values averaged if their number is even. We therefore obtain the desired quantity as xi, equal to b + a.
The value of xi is 22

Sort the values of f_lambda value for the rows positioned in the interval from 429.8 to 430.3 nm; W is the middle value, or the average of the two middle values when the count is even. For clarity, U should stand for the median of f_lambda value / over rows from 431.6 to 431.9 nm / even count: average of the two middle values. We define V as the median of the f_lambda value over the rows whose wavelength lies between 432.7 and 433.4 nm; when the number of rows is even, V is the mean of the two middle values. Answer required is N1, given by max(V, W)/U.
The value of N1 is 1.13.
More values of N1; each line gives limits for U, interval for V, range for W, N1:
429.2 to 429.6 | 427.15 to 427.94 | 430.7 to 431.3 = 0.97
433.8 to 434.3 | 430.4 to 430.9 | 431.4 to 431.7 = 1.17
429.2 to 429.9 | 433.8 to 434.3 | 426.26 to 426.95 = 1.19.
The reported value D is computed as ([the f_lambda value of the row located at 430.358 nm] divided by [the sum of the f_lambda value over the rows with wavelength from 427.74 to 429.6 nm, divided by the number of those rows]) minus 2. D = -1.20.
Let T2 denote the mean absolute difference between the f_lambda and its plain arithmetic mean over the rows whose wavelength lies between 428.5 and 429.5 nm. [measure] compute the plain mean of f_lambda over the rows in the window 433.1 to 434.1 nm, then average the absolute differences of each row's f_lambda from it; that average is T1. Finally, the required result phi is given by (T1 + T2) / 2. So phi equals 2.4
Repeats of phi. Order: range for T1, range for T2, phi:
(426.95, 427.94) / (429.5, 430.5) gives 1.4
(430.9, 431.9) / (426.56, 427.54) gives 2.5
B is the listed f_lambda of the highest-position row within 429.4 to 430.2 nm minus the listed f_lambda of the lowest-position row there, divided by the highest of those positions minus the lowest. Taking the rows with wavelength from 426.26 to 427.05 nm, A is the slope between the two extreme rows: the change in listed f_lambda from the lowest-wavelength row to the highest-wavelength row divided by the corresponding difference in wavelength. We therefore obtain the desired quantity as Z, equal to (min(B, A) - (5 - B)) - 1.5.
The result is -22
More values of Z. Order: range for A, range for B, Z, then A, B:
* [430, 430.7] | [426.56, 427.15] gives -4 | 1.2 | 1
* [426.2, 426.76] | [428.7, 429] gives -36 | -3.1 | -15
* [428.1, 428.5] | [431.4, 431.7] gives -8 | 6.4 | -1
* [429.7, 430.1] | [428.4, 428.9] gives -24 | -5.4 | -9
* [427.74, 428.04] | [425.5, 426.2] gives -14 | -3.6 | -4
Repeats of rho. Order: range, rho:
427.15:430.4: 428.578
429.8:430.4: 429.862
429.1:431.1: 429.170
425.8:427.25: 426.412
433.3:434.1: 433.341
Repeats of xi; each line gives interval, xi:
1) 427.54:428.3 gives 25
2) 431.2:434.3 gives 29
